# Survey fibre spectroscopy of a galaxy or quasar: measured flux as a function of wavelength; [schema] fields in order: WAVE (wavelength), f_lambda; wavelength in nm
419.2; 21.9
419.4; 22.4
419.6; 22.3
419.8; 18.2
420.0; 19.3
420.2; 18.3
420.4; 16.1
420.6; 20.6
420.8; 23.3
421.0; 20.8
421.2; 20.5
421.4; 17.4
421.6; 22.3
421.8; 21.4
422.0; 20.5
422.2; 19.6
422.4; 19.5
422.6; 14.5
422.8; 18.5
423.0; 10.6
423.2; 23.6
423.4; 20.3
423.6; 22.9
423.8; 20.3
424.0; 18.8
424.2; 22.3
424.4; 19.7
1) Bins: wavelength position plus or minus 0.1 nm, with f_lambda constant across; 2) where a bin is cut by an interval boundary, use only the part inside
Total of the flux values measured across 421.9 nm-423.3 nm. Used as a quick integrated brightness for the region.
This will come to 127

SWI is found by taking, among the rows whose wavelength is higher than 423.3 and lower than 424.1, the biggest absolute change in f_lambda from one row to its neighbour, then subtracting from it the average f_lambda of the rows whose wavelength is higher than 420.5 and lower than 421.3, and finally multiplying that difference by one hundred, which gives -1870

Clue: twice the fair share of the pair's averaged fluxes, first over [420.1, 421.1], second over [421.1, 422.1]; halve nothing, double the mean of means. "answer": 40.2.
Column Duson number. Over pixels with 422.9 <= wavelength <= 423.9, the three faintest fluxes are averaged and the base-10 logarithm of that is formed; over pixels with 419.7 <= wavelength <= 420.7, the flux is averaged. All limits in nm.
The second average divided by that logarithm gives 15.0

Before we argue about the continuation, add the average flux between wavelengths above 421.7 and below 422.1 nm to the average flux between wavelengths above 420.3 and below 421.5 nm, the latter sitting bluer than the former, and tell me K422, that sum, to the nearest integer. 41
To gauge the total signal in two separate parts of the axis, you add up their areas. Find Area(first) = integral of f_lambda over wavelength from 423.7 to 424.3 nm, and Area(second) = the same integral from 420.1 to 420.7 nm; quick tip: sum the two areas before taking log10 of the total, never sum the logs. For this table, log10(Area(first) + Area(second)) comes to 1.37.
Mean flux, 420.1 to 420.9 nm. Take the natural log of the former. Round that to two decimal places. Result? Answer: 2.97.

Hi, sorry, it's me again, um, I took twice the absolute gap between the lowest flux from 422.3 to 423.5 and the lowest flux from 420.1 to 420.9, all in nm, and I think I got 11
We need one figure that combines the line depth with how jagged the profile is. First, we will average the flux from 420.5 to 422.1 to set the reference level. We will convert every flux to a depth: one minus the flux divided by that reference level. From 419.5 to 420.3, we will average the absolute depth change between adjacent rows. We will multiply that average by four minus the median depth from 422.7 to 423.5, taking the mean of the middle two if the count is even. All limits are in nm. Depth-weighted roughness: 0.390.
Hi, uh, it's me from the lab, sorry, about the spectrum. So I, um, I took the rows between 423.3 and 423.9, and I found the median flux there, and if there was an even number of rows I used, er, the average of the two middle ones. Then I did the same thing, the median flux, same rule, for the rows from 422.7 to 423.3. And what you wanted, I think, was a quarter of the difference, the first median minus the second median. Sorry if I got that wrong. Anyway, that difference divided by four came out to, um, 0.45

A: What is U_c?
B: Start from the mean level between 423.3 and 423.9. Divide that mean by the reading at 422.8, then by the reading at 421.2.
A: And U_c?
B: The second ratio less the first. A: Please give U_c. -0.11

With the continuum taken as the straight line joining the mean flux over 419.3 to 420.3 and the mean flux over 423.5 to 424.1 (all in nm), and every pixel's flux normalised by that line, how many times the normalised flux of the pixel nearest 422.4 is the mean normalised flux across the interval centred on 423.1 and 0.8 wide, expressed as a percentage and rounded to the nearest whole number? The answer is 93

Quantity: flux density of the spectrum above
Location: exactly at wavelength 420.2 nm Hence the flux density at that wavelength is 18.3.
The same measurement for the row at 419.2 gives 21.9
